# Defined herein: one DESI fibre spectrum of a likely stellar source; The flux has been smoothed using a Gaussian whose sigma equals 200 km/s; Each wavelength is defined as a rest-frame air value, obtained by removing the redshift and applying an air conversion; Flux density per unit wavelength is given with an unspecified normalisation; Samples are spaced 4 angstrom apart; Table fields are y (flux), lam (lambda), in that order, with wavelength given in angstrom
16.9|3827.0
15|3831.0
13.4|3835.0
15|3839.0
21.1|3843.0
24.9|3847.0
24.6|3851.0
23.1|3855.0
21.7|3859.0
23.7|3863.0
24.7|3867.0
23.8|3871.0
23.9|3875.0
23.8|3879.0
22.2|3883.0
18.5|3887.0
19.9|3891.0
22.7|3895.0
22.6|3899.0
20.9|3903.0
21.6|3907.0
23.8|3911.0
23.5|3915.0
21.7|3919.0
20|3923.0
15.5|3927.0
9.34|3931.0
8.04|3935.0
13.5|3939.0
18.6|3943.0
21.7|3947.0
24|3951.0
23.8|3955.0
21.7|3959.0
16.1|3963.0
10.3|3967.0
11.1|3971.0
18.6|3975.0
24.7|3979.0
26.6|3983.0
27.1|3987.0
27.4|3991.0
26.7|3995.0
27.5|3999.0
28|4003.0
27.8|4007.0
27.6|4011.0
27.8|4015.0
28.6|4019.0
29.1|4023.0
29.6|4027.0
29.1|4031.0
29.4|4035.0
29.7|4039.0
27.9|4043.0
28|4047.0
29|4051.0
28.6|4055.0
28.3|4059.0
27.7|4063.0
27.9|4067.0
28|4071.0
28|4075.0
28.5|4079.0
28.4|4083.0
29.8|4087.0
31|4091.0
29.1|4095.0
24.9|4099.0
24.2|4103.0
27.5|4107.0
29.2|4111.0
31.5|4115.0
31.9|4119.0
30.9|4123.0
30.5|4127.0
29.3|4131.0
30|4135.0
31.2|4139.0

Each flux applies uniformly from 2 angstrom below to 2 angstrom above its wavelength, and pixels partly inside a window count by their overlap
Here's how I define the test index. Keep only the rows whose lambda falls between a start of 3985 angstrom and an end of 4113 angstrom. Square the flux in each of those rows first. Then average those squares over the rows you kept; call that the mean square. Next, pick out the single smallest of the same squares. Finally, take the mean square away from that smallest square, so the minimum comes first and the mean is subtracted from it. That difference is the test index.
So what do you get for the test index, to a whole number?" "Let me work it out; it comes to -210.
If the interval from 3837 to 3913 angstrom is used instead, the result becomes -275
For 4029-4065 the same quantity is -53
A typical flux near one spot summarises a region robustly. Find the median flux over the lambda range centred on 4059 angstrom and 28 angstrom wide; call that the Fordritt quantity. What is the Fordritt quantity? 28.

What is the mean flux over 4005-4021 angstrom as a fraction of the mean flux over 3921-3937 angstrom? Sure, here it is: 2.1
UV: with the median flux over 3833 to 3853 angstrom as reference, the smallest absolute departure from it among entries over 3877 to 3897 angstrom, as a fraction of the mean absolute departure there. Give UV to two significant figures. 0.60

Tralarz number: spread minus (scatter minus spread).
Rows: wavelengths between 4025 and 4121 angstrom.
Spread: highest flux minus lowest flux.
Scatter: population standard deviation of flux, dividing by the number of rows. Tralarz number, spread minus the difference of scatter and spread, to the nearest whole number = 14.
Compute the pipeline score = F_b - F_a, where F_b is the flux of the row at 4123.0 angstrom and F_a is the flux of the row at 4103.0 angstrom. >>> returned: 7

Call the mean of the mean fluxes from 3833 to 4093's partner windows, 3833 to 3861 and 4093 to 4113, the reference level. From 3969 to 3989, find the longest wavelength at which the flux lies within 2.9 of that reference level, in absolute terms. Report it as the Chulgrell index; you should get 3983.0 angstrom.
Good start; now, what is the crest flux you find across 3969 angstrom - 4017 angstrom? 28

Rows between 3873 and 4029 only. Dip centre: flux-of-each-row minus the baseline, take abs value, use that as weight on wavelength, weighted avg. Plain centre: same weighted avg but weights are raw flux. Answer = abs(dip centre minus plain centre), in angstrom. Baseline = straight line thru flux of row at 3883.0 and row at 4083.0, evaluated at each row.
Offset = 4.1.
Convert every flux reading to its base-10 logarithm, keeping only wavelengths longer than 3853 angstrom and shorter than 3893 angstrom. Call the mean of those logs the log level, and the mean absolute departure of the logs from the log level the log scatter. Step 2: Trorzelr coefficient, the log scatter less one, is -0.969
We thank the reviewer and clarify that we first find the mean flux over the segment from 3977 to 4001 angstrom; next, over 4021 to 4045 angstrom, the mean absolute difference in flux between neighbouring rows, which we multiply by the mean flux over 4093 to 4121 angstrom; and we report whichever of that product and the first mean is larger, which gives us 27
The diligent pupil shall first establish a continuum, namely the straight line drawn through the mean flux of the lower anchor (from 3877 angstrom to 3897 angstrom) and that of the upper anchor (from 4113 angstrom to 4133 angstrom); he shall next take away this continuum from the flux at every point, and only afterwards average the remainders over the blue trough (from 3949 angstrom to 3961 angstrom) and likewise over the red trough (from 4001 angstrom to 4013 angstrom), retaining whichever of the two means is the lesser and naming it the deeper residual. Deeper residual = -1.0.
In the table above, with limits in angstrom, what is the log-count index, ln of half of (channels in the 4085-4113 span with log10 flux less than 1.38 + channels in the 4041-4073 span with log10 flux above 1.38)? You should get 1.39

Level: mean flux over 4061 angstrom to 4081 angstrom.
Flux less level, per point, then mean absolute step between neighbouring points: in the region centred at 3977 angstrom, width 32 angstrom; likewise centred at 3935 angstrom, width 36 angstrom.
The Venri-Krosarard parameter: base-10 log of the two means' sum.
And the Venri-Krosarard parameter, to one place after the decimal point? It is 0.8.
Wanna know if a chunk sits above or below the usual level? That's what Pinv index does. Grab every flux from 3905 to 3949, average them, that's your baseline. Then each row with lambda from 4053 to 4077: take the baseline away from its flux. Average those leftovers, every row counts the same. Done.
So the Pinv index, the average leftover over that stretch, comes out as 10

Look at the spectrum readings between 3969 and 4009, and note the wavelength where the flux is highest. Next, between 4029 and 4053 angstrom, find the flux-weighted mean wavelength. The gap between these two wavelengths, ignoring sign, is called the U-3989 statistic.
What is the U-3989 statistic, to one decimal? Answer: 37.9 angstrom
